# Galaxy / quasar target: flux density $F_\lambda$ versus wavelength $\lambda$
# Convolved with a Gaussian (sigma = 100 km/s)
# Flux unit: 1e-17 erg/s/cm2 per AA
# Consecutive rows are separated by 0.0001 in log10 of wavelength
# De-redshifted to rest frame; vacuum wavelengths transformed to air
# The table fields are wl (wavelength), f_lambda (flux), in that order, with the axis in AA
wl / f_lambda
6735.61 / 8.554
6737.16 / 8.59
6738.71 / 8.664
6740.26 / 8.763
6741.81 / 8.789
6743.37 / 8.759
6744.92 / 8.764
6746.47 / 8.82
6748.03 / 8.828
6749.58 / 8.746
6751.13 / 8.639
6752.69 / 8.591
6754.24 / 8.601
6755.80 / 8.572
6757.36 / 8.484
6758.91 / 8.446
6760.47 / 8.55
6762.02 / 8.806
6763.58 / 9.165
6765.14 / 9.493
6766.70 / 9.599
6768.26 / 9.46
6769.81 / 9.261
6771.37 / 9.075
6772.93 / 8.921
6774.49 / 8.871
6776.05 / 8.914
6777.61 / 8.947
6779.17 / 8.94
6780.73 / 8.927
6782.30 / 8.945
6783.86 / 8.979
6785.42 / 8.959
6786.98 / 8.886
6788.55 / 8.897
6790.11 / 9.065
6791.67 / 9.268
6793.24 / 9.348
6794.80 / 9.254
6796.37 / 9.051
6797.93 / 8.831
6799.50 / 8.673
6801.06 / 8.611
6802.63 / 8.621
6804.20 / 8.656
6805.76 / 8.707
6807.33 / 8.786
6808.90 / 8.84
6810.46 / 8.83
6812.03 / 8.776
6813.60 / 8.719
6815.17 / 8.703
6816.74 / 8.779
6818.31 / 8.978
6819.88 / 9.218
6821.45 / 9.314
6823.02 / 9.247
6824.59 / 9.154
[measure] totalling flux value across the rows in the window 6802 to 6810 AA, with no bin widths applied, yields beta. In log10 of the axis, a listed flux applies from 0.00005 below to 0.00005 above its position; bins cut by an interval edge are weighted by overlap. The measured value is 43.6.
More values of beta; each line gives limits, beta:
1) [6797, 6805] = 43.4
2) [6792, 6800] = 45.2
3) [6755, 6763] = 42.9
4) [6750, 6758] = 42.9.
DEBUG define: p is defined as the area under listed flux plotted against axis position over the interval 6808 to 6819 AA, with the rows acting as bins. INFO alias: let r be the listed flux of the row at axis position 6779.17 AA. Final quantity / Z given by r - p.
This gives -88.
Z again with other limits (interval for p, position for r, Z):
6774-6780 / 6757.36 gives -45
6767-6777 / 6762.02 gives -82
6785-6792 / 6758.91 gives -55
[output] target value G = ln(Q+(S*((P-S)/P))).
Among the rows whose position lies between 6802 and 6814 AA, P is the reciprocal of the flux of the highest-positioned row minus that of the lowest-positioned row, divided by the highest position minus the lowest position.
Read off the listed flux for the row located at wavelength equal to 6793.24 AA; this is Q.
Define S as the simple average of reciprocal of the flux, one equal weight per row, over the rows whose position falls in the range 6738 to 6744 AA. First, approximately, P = -0.0001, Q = 9.348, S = 0.114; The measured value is 4.8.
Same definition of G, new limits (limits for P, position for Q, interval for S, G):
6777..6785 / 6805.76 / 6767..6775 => 5.3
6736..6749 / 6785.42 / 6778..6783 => 4.0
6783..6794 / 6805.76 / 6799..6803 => 3.6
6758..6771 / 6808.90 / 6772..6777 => 3.1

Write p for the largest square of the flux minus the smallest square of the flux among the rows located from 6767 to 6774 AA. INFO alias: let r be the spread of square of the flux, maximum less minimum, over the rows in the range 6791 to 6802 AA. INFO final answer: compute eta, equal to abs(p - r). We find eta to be 3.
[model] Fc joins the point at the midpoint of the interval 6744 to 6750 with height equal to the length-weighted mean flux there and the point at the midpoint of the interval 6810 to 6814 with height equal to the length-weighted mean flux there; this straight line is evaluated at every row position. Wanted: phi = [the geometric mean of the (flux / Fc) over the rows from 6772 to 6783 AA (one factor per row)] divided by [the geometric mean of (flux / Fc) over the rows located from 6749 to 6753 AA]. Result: 1.03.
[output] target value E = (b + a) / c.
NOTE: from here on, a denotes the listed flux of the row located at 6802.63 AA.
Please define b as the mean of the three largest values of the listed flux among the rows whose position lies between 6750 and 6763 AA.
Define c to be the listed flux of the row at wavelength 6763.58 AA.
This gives 1.89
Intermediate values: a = 8.621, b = 8.7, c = 9.165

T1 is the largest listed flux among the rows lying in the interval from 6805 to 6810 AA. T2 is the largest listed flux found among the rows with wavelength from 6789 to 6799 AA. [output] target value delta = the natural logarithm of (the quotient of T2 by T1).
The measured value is 0.06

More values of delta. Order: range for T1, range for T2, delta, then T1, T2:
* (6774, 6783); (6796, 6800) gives 0.01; 8.947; 9.051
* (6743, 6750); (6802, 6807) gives -0.01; 8.828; 8.707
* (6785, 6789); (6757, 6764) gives 0.02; 8.959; 9.165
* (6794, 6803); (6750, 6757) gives -0.07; 9.254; 8.639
